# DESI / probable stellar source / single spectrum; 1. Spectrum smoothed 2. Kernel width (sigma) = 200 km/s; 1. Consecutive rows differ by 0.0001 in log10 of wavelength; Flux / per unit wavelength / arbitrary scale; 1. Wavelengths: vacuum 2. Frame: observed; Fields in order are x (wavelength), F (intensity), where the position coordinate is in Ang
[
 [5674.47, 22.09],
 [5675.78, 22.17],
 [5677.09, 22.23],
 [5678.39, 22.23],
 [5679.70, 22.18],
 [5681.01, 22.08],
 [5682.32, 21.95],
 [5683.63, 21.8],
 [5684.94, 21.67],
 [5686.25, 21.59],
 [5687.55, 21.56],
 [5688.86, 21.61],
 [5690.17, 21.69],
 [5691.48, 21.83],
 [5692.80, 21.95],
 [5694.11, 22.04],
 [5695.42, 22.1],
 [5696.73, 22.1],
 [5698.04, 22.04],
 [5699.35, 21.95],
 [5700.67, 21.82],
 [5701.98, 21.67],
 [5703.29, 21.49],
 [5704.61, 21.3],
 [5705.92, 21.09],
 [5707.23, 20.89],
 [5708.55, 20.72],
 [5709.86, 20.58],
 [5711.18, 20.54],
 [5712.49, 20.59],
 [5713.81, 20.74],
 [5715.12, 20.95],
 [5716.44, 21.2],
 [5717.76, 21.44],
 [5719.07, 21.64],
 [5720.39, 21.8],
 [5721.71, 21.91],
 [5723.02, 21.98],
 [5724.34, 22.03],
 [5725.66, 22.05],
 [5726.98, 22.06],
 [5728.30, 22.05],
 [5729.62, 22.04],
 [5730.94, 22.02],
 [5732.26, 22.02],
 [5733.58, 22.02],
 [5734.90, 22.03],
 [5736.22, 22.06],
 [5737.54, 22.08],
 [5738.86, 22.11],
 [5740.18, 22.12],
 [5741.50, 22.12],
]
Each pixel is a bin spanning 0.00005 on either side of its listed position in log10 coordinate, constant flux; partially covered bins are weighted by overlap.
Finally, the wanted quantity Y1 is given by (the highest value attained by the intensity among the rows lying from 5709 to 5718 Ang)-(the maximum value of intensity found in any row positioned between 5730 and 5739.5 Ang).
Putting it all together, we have -0.67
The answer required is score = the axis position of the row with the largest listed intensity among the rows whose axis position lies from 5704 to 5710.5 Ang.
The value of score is 5704.61 Ang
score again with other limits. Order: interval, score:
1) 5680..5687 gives 5681.01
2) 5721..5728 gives 5726.98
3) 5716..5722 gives 5721.71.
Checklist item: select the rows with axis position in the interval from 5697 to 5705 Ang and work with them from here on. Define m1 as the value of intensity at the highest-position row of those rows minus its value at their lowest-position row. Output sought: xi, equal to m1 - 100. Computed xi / -100.7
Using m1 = -0.7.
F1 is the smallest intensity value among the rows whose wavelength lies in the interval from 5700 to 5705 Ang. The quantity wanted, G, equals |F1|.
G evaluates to 21.3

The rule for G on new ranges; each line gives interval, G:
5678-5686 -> 21.7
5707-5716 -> 20.5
